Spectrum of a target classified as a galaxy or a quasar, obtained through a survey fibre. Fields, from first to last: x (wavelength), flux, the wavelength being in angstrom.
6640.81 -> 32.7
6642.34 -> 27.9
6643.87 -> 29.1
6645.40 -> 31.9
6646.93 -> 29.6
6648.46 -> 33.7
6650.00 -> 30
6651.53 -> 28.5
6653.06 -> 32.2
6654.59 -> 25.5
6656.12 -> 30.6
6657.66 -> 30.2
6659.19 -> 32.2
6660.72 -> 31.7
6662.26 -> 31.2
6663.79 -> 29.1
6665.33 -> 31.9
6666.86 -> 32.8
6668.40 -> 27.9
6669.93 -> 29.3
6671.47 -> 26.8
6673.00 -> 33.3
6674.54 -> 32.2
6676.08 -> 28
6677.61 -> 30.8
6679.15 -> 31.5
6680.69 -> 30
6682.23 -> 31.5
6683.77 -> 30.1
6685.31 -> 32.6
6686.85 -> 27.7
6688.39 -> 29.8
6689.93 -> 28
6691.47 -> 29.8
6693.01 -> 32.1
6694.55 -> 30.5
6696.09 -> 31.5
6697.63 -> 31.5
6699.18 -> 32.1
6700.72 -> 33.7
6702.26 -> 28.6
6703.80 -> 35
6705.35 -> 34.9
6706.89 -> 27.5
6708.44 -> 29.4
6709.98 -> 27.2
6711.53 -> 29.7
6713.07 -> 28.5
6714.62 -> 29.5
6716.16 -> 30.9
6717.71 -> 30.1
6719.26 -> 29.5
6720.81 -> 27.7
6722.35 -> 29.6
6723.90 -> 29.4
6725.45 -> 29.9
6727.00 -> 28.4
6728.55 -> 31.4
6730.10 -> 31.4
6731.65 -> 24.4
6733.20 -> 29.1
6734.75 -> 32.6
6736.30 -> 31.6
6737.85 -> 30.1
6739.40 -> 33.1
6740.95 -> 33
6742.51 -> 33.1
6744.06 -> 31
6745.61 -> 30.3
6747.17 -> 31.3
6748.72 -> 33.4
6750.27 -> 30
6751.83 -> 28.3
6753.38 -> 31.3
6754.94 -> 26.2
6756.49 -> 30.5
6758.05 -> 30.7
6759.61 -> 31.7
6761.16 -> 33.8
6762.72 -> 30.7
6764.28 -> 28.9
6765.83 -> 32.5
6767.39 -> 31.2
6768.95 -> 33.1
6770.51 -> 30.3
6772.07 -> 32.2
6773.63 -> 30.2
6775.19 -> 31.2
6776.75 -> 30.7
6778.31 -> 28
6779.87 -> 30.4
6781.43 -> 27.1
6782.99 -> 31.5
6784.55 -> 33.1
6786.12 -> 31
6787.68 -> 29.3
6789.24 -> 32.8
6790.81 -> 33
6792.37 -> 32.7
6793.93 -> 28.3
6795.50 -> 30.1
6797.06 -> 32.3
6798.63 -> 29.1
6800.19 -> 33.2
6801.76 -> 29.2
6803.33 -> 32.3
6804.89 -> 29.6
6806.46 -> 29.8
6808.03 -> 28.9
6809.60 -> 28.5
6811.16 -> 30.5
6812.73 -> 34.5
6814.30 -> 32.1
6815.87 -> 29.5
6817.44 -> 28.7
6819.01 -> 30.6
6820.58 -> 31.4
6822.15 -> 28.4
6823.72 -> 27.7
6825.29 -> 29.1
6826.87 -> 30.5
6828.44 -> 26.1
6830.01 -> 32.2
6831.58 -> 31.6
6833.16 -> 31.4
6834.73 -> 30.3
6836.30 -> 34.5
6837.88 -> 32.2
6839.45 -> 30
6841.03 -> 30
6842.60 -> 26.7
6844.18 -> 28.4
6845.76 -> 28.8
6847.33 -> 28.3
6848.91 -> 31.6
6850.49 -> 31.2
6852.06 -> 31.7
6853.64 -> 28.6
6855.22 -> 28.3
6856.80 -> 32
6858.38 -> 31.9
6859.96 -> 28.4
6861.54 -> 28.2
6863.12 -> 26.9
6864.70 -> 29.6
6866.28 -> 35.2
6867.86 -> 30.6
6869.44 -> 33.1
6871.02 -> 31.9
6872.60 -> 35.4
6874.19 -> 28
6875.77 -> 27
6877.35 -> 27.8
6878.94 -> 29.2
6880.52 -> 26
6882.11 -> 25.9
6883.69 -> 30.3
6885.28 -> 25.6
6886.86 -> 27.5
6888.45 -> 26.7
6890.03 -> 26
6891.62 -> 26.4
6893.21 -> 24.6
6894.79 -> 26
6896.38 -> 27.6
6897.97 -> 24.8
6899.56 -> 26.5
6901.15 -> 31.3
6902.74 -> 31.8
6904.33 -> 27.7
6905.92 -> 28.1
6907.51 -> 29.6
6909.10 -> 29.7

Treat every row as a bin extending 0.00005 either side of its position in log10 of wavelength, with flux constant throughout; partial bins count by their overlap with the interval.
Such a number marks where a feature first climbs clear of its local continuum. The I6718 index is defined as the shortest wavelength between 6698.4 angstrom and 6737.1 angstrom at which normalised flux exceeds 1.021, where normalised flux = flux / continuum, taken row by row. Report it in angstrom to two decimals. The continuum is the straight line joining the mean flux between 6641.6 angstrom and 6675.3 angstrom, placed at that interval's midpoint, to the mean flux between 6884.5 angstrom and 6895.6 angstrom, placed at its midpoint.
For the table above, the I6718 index 6699.18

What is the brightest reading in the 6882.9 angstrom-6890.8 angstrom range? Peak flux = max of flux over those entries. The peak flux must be 30.3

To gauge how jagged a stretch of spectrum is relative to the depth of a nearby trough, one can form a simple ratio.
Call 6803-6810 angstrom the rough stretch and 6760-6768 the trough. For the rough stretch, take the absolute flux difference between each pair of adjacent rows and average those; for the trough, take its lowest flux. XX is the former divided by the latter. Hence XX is 0.04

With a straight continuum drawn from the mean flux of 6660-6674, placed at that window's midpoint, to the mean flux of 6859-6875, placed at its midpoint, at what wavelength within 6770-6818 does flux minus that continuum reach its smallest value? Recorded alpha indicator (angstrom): 6781.43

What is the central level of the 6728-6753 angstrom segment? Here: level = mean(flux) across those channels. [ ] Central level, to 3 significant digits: 30.9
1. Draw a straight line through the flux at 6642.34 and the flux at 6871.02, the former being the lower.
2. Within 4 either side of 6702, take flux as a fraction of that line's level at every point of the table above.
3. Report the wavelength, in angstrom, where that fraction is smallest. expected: 6702.26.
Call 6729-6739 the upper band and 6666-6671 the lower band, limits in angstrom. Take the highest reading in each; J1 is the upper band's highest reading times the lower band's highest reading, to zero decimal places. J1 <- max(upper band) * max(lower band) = 1069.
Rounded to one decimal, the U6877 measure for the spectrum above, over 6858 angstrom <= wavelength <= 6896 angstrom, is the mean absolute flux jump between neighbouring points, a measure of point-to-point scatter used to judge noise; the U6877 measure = 2.4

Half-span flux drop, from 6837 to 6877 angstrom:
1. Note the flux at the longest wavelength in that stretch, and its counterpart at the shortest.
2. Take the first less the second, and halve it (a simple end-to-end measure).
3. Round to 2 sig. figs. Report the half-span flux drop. -2.6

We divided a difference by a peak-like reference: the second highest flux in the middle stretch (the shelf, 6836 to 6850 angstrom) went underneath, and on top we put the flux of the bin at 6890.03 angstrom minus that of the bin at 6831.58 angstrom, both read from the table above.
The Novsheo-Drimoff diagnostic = -0.17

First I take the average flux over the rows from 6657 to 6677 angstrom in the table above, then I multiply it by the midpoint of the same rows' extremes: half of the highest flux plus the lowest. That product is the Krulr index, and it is 917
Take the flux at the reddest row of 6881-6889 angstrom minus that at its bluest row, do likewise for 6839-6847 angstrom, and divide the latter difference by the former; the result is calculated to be -1.5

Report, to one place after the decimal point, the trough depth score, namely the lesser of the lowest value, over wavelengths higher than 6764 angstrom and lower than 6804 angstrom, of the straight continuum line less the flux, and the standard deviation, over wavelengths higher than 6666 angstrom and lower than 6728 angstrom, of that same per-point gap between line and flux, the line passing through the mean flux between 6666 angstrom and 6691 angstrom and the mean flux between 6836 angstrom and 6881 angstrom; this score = -3.1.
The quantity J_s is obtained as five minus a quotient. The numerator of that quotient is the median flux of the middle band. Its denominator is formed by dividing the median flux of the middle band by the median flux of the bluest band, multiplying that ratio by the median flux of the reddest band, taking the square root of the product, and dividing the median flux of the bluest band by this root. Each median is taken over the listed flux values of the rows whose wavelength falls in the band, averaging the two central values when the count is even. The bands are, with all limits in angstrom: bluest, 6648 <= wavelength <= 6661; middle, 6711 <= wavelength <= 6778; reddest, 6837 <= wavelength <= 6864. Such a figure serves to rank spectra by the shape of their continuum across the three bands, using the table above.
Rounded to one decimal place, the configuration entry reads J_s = -0.4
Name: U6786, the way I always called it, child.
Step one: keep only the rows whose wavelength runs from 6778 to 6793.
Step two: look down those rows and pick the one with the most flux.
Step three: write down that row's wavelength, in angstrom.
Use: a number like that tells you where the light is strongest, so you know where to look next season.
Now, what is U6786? 6784.55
